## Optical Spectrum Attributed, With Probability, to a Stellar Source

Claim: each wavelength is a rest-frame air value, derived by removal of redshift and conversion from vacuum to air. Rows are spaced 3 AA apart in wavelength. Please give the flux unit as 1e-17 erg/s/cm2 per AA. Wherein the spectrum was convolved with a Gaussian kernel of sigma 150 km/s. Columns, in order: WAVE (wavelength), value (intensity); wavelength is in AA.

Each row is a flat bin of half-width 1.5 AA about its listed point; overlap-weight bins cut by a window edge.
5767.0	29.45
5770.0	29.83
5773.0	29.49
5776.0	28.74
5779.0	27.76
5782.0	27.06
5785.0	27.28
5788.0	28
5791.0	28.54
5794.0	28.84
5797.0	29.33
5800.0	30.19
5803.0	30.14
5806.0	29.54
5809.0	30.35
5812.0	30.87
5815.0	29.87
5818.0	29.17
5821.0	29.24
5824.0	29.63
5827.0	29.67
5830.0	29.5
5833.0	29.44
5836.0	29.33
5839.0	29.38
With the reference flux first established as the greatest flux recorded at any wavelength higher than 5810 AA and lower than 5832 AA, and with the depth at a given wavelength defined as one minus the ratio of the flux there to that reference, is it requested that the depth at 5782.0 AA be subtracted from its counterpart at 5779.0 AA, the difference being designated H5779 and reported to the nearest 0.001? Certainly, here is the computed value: -0.023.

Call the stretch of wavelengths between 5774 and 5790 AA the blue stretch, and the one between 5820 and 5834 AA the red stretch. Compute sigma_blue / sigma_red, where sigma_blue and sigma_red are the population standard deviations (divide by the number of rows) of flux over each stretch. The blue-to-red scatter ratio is 3.9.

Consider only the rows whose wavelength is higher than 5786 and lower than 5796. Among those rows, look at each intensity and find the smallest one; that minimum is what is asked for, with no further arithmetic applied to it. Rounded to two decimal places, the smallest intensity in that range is 28.00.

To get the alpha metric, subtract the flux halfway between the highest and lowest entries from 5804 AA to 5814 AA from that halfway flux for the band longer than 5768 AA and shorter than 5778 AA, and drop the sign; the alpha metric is 0.92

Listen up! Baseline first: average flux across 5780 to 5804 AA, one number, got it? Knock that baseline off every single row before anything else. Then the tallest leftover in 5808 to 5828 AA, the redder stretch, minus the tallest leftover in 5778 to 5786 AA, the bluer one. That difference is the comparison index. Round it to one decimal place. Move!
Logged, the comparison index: 3.1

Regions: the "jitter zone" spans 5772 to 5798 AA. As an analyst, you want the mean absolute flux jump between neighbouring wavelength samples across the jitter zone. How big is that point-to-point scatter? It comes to 0.59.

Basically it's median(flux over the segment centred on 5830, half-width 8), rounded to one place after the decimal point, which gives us 29.5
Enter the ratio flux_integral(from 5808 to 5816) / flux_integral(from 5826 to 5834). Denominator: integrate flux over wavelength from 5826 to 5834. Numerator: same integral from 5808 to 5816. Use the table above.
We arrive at 1.03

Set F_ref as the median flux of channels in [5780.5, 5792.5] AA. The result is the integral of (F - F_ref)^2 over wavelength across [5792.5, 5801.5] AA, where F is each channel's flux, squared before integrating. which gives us 32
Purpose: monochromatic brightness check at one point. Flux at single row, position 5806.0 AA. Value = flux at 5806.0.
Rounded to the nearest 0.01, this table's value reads 29.54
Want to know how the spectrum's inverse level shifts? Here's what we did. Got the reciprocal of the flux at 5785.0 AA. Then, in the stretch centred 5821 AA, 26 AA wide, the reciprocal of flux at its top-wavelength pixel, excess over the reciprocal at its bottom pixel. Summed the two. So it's 0.0377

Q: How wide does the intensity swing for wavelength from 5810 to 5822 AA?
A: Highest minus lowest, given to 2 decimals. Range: 1.70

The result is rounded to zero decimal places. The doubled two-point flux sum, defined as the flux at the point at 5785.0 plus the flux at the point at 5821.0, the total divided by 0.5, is 113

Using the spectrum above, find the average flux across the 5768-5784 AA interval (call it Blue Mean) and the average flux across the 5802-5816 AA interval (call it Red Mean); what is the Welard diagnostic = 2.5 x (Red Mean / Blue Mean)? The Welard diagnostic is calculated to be 2.64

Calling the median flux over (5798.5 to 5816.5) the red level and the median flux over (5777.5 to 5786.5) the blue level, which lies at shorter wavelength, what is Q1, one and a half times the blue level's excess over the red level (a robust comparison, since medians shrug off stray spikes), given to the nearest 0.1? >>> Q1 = -4.3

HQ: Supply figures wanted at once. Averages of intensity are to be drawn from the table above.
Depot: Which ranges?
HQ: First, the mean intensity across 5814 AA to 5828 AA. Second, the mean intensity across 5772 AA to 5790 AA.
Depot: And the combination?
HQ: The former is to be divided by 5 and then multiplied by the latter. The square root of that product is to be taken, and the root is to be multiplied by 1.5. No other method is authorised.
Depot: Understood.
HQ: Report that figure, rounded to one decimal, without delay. 19.3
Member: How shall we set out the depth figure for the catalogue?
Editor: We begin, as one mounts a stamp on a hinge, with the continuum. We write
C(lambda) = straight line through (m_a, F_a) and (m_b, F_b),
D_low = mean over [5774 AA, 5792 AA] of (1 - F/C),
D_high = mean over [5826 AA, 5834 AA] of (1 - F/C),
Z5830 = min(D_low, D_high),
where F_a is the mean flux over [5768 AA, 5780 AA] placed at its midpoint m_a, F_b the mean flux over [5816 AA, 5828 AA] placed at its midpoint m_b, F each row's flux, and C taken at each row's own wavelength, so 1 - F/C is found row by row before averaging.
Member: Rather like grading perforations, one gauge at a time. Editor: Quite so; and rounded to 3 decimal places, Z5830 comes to -0.001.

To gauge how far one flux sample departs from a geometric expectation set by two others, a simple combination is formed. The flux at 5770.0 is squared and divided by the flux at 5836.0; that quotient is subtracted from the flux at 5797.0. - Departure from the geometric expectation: -1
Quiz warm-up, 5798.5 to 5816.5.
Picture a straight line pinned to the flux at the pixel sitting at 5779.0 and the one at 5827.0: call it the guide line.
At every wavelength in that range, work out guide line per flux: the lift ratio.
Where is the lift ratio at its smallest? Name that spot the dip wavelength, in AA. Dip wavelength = 5812.0 AA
